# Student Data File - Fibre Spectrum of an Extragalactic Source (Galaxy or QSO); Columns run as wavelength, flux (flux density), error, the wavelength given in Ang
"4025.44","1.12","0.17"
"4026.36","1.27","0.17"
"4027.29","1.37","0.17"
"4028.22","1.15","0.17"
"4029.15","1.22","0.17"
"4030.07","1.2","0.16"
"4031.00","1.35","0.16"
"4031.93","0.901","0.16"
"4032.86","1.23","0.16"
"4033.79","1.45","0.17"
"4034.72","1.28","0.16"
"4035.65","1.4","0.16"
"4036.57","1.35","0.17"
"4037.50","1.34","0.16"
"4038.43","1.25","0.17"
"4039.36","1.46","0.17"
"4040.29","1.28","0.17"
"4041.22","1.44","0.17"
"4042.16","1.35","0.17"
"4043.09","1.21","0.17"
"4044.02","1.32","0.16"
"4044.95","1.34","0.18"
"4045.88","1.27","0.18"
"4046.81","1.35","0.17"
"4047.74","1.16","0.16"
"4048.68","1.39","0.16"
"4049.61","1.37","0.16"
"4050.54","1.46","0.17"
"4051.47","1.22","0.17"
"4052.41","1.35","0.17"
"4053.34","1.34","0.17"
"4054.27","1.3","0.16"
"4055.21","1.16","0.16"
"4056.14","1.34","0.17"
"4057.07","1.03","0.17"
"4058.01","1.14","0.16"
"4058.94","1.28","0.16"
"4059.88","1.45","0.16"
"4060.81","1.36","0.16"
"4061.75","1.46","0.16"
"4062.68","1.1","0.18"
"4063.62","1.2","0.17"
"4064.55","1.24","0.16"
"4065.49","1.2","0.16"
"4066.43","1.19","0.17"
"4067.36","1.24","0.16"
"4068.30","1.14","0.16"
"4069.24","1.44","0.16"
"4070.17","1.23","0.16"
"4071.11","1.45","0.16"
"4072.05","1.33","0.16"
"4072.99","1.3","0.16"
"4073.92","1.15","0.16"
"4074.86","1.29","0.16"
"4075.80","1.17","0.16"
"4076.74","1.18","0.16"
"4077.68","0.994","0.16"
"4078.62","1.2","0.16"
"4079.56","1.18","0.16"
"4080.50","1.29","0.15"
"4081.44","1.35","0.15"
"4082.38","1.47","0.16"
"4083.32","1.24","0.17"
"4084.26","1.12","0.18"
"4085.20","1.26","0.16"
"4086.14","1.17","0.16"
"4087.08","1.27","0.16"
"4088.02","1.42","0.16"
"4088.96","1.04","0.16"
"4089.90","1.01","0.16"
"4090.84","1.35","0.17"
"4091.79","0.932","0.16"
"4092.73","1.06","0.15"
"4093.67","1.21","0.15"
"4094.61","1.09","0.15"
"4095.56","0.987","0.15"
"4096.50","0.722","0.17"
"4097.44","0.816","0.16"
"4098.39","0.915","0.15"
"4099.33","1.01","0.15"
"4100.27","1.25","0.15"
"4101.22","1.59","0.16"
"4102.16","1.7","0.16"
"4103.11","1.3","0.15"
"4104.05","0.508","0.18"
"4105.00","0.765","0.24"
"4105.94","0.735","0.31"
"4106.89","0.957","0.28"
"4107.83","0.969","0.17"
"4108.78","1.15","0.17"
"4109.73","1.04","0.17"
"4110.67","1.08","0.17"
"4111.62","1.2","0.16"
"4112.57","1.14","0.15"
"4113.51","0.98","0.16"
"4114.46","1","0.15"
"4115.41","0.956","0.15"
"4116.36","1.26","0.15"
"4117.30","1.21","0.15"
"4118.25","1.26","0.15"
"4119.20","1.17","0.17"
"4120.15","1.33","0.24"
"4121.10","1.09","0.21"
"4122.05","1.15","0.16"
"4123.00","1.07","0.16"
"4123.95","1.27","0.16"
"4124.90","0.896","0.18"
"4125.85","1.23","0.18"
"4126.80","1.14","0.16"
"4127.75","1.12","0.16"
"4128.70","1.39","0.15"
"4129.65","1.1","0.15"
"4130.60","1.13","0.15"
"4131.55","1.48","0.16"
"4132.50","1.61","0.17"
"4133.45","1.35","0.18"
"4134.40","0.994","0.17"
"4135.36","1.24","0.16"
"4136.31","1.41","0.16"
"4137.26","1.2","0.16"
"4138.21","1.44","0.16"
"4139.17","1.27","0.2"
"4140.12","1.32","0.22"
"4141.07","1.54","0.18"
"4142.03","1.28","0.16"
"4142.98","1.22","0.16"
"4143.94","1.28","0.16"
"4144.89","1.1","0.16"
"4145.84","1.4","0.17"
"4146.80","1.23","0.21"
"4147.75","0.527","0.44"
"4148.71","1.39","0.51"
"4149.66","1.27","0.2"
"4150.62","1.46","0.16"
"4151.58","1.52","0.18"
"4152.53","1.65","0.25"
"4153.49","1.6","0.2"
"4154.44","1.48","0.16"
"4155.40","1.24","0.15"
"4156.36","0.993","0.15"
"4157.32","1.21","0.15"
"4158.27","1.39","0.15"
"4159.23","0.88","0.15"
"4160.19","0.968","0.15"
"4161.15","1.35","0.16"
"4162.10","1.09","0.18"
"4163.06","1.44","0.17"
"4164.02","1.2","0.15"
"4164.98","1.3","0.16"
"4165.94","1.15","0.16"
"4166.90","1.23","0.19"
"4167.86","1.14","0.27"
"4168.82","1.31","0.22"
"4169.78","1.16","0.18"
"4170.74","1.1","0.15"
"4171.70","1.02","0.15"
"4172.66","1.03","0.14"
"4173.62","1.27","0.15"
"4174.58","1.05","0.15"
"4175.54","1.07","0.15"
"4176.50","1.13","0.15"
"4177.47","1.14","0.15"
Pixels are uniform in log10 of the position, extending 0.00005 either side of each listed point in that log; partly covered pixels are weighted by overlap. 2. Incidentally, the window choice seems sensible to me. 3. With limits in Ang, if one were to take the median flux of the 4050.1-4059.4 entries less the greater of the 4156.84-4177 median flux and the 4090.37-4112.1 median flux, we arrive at 0.14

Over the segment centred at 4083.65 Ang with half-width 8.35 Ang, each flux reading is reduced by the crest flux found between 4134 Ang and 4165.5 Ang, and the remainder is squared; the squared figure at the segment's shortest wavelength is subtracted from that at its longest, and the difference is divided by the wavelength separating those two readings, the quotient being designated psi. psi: 0.018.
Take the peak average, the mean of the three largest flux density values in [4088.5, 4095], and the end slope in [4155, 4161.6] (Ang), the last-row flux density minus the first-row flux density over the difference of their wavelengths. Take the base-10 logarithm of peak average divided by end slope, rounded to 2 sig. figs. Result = 1.8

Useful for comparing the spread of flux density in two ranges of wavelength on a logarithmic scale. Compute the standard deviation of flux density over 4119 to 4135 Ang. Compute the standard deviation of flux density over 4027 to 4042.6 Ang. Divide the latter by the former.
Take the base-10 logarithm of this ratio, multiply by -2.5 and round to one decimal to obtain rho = 0.3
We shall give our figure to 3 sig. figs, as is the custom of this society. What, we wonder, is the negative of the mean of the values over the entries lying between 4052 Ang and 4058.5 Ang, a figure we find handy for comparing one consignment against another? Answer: -1.24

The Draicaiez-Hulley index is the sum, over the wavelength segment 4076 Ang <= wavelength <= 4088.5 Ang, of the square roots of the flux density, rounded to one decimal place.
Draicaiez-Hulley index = 14.5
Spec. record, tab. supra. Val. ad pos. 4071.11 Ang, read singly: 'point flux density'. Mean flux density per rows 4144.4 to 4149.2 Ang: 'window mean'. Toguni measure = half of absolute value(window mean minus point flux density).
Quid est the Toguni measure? 0.16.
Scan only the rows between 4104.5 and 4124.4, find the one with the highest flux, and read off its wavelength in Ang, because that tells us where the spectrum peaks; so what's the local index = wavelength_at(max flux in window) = 4120.15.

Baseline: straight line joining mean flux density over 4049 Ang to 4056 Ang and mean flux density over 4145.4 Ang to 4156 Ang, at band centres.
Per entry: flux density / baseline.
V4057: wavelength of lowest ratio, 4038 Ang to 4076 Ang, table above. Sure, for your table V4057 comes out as 4057.07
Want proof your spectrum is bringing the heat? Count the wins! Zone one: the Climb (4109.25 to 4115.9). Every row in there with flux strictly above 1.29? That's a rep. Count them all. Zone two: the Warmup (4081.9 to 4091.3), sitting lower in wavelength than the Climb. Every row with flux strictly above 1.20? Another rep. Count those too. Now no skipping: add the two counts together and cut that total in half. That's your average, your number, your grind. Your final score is 3.0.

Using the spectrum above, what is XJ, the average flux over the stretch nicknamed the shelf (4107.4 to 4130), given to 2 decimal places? 1.13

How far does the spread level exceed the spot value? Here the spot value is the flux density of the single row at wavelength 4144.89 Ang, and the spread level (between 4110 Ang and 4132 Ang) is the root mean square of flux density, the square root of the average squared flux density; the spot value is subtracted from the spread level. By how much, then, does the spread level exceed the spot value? 0.07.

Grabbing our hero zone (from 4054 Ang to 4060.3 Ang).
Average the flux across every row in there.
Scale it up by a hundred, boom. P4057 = 124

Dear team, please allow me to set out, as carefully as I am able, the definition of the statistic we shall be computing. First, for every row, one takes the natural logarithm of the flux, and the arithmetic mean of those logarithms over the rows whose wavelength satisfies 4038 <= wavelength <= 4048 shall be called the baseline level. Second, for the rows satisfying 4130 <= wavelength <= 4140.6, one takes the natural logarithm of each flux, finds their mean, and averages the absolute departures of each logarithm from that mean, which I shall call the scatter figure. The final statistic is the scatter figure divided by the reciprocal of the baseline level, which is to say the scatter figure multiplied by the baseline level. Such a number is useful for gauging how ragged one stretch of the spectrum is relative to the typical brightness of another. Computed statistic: 0.028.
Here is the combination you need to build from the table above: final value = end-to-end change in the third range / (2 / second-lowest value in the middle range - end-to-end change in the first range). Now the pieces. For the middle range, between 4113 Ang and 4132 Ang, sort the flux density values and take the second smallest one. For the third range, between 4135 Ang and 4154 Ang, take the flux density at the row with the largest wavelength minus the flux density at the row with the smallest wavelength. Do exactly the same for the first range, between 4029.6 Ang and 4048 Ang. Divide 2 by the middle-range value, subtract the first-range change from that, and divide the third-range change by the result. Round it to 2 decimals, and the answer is 0.17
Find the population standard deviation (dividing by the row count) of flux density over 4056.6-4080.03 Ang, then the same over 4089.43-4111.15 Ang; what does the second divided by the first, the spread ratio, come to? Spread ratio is 2.2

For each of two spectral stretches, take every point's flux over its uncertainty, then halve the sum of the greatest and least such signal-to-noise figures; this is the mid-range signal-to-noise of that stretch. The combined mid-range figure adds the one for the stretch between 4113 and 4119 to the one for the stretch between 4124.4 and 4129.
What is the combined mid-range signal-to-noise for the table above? 14.4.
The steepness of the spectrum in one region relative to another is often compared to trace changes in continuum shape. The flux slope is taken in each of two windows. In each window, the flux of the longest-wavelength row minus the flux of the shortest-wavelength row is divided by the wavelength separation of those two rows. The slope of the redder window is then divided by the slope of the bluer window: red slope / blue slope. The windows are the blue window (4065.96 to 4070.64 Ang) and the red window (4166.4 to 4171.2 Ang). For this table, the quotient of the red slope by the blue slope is -3.2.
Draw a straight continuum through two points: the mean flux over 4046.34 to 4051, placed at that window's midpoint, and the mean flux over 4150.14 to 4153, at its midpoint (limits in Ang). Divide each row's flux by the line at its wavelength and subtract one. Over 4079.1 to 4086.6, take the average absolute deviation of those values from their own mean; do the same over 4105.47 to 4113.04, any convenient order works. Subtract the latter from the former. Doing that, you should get -0.014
